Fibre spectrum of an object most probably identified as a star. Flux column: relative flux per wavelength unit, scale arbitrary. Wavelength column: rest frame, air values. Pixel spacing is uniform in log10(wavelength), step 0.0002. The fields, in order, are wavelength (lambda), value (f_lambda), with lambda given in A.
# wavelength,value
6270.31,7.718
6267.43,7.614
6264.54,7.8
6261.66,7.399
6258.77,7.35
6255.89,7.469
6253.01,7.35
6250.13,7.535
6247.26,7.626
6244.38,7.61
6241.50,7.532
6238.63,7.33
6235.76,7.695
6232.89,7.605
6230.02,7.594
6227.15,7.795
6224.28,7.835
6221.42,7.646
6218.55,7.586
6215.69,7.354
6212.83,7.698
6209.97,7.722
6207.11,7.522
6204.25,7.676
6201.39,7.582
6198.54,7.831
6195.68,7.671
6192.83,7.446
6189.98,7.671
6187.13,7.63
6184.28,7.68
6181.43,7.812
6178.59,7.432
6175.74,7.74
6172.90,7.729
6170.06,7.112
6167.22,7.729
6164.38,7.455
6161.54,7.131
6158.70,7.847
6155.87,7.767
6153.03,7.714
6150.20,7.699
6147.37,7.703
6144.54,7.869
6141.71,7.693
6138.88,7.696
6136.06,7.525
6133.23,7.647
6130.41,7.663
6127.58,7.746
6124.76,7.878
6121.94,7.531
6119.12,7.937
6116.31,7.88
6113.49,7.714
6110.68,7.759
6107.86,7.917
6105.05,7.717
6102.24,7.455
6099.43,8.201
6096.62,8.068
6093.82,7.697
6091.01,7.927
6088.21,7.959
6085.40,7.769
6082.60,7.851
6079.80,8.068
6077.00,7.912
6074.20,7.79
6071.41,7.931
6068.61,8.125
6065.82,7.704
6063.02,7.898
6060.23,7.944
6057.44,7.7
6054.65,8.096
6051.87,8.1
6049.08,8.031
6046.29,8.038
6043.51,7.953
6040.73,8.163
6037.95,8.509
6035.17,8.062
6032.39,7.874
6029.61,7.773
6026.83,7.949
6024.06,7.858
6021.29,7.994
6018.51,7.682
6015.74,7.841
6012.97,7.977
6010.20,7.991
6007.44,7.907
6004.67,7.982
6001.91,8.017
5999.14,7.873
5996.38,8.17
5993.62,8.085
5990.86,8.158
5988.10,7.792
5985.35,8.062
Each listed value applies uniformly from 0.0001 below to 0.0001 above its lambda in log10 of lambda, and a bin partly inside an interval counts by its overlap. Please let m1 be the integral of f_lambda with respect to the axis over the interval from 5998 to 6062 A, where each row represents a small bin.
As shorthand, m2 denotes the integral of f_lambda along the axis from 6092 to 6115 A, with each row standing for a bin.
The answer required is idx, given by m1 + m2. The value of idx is 690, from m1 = 510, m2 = 180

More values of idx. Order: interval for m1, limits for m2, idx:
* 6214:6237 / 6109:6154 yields 524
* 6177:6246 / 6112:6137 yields 719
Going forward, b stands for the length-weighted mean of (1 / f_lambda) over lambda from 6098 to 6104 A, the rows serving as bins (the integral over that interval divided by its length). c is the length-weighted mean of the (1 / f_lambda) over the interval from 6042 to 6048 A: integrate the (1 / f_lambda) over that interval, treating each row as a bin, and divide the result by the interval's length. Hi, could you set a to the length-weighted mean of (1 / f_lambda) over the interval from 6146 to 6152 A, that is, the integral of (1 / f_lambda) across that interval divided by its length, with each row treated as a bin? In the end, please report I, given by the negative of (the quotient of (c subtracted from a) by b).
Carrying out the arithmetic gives -0.04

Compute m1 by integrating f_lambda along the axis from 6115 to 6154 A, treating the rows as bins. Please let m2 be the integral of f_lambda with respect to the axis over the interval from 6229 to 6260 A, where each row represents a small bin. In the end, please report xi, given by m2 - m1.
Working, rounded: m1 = 301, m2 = 233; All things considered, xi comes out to -68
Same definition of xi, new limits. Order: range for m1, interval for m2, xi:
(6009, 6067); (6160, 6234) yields 101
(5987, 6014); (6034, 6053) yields -62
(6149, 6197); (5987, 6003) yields -237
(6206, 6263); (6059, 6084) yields -233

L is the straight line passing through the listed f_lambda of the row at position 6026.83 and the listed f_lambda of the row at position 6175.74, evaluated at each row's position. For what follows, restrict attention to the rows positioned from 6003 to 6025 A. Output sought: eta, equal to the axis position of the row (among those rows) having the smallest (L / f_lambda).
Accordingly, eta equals 6021.29 A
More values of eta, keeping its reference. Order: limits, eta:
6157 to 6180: 6158.70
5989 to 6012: 5996.38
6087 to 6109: 6099.43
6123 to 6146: 6144.54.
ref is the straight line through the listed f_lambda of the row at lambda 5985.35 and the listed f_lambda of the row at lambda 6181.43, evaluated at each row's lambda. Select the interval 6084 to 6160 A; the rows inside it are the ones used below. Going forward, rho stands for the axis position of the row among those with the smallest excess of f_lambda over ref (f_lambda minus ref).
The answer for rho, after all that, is 6102.24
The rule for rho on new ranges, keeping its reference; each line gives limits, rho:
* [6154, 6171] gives 6170.06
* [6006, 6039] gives 6018.51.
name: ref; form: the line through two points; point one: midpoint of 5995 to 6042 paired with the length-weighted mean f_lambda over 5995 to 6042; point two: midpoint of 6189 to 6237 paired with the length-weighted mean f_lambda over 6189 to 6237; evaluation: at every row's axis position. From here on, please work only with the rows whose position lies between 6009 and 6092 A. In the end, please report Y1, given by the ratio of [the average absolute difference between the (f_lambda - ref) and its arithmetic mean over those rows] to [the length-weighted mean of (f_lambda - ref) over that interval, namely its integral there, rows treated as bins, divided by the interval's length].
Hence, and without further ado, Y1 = 4.5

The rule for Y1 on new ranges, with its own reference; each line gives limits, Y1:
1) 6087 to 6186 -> -2.5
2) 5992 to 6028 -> -2.0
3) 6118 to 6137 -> -1.5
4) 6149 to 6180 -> -1.4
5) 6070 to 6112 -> 8.3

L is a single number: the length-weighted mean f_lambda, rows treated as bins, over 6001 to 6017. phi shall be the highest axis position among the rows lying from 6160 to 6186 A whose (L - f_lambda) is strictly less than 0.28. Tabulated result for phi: 6184.28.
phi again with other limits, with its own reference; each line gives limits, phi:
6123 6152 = 6150.20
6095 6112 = 6110.68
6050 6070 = 6068.61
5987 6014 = 6012.97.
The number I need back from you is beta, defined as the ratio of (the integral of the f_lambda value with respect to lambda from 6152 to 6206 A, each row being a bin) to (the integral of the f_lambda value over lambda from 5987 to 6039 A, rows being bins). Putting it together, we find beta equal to 0.99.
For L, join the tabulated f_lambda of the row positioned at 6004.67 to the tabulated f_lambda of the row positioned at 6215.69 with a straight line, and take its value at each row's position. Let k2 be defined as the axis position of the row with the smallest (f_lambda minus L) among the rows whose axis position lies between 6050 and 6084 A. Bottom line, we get 6057.44 A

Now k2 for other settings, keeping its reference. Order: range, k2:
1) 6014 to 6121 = 6018.51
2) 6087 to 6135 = 6102.24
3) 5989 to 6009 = 5999.14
